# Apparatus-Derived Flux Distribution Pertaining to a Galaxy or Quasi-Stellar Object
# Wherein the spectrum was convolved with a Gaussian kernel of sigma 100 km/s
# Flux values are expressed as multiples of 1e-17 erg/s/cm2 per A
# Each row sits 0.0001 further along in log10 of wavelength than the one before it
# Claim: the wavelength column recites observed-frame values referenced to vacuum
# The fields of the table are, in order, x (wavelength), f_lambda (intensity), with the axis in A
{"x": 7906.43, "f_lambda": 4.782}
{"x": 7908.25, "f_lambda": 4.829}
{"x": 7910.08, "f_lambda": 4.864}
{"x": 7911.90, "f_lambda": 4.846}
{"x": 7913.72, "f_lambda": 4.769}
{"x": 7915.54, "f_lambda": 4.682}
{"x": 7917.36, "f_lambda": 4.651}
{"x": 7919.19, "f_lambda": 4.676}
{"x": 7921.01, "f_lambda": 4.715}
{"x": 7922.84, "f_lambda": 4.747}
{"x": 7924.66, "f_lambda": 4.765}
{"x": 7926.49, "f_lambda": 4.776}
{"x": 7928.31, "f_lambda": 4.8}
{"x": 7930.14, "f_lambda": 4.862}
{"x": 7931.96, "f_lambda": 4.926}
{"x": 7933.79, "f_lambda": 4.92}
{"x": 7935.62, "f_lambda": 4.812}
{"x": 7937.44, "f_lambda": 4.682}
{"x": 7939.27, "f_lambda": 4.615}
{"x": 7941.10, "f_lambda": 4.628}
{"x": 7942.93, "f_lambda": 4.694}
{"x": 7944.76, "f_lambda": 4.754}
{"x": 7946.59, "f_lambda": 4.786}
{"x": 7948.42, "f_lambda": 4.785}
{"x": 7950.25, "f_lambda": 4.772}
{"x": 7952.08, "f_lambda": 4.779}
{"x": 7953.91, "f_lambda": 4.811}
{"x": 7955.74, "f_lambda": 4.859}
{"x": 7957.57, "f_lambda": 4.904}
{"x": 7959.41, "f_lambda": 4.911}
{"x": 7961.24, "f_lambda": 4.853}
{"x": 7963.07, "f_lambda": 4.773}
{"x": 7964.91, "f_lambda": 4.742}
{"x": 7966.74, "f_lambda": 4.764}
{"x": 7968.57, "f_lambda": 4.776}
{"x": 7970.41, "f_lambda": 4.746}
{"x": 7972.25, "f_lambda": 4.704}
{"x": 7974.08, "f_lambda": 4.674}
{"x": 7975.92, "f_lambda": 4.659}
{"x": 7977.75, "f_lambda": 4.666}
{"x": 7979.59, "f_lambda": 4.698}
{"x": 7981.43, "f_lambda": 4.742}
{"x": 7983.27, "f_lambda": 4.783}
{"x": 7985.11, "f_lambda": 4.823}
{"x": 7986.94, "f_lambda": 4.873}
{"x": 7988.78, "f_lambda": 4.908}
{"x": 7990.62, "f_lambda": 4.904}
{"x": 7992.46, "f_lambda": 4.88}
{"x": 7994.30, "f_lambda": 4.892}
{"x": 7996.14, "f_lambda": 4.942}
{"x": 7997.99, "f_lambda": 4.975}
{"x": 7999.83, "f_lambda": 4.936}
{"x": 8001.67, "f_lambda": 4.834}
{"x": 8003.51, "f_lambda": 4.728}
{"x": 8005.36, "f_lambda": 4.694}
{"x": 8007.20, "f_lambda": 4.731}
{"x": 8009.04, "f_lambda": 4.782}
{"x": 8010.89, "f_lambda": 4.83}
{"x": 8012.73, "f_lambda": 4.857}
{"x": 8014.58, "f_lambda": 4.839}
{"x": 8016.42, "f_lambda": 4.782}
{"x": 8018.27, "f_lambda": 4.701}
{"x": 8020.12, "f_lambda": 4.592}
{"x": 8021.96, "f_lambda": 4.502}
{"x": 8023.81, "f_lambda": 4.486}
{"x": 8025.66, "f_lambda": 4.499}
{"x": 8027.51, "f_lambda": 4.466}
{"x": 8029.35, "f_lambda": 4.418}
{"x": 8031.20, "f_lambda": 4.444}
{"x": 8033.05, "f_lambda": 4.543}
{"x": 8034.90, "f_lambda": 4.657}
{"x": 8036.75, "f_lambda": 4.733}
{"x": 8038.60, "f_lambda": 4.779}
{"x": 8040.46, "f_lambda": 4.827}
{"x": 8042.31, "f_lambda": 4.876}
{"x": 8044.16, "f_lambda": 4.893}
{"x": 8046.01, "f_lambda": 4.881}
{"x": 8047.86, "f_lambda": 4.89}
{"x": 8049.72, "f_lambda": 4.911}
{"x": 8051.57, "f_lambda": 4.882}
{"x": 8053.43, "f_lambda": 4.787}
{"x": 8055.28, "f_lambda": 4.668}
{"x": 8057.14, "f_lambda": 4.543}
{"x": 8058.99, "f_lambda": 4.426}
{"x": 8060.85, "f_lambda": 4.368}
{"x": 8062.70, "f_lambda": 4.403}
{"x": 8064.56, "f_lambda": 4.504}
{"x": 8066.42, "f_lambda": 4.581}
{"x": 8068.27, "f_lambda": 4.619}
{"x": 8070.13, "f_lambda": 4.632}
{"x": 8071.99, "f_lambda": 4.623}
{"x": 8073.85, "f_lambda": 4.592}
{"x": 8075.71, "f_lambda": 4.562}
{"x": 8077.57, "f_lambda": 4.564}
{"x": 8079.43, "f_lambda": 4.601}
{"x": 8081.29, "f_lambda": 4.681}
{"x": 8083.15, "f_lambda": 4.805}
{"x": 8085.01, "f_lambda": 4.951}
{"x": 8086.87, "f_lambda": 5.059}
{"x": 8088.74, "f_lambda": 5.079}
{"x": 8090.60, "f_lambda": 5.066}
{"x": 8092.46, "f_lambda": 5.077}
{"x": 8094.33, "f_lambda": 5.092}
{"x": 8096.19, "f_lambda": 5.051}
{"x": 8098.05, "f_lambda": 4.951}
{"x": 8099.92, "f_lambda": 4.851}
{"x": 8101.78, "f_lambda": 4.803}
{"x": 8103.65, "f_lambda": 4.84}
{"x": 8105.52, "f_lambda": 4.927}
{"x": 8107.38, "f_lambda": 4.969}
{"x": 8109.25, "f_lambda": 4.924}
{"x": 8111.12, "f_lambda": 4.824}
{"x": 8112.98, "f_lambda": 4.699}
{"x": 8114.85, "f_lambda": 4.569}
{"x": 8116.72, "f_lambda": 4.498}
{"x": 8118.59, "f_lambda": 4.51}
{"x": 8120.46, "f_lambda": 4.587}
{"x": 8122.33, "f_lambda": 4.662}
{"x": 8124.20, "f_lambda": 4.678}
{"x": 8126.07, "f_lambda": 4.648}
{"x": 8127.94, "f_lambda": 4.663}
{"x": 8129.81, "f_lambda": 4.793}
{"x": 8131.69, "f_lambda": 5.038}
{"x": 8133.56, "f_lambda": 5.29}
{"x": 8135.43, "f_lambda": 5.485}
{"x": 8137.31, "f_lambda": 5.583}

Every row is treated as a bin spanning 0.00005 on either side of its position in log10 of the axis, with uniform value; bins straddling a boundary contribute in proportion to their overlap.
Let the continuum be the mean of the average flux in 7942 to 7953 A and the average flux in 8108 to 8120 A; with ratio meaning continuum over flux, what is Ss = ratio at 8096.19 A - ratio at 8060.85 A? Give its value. -0.15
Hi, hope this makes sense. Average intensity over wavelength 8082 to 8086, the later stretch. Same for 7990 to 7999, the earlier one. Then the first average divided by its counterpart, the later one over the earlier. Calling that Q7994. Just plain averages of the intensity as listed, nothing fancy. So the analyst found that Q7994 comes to 0.99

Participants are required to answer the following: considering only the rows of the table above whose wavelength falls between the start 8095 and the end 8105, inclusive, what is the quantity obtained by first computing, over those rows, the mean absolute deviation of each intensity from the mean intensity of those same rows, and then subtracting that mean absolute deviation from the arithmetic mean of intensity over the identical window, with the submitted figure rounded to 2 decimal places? 4.82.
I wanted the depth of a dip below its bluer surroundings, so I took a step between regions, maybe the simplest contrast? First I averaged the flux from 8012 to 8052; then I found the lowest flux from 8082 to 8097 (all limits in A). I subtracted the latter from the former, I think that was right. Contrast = -0.1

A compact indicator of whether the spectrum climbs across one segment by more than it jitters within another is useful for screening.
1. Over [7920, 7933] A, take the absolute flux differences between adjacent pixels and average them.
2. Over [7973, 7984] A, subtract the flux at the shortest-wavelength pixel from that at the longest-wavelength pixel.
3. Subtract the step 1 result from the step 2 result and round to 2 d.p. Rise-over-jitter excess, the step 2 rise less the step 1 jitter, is 0.07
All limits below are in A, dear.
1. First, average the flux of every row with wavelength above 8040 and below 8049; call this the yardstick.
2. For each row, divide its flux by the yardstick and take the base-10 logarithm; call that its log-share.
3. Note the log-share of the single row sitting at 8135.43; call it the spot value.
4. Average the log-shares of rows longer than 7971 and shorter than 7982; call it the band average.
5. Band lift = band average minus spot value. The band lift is -0.068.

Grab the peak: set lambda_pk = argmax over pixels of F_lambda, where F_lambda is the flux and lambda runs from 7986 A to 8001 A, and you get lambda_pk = 7997.99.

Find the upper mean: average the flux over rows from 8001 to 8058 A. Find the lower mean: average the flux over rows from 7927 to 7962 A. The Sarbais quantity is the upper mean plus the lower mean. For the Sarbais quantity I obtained 9.51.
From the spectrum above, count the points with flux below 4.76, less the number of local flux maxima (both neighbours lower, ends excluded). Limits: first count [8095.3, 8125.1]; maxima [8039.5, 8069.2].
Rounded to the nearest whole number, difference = 5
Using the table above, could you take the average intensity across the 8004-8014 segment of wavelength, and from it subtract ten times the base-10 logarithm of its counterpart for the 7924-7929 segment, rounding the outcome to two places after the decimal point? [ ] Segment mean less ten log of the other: -2.02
